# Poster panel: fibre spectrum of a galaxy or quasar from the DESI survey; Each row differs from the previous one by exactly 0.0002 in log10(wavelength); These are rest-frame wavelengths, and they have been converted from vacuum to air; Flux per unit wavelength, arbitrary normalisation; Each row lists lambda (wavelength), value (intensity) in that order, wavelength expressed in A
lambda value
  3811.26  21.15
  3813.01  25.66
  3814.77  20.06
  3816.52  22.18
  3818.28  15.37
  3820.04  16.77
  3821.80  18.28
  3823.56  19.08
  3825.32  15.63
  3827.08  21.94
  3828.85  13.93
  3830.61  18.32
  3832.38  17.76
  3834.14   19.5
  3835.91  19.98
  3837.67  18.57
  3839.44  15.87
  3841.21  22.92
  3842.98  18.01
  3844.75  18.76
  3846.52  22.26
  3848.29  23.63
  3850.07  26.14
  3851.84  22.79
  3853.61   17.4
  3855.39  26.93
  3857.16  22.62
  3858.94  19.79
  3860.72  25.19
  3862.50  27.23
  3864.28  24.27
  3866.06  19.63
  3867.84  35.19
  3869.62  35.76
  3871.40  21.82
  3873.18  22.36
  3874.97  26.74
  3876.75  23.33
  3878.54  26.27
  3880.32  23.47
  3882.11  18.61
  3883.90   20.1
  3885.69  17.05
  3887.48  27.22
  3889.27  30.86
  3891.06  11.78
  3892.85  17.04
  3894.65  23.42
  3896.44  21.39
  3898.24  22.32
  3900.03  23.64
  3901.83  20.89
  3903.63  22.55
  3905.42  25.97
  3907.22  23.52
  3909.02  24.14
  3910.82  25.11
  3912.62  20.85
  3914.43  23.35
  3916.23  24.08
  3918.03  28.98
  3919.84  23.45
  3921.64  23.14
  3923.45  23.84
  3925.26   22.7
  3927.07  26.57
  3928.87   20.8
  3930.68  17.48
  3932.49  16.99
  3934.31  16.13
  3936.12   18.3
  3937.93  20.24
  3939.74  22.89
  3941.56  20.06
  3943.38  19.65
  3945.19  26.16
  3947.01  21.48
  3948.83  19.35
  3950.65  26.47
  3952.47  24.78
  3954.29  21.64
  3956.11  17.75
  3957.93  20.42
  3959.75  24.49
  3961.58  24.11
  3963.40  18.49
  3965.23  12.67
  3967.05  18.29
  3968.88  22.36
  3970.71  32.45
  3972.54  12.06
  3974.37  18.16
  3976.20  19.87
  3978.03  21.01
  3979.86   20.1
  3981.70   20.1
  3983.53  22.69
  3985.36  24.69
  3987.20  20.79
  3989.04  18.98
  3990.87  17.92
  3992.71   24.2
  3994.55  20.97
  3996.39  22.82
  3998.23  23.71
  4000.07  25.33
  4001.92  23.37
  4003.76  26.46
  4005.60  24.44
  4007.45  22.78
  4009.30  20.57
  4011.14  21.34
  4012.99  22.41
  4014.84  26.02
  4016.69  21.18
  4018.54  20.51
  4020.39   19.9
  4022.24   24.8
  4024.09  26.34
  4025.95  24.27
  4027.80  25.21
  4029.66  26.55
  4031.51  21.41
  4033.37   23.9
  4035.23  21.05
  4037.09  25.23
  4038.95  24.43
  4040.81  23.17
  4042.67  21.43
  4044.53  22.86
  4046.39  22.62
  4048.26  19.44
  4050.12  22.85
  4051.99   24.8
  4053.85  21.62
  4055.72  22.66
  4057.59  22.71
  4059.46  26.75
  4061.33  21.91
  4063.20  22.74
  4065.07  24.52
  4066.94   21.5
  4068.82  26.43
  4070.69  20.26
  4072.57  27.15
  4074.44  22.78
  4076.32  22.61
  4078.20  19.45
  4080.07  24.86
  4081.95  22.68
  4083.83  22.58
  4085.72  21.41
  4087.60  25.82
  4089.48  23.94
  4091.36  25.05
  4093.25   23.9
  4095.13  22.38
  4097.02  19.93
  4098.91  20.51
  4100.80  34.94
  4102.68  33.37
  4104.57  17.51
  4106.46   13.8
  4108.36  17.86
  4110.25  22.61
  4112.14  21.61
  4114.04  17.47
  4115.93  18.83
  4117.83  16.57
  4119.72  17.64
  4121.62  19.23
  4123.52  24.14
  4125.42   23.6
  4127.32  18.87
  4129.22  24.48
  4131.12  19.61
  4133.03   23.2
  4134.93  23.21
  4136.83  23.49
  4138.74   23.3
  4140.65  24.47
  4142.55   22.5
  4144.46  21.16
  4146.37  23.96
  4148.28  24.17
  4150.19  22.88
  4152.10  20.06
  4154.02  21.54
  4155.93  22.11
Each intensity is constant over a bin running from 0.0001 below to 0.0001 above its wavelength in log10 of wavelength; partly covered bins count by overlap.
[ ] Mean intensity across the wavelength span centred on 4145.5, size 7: 23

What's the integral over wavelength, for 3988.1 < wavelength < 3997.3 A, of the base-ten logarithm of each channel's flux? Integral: 12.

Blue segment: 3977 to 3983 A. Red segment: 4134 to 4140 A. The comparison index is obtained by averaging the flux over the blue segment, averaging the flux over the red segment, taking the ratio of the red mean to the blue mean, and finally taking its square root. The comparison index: 1.07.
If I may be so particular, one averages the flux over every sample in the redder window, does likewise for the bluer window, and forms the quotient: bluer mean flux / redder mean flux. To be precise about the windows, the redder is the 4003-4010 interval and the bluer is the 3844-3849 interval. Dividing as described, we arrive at 0.91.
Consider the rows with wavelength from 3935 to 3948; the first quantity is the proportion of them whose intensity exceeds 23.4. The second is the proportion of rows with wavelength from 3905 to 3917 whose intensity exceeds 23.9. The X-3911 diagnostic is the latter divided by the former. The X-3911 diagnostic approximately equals 4.0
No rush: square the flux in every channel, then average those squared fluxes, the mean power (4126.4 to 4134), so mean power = 470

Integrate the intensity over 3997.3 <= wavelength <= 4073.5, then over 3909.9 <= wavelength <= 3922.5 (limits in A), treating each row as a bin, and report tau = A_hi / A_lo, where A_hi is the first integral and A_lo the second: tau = 5.8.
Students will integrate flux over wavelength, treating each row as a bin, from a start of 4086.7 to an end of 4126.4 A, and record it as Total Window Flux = 871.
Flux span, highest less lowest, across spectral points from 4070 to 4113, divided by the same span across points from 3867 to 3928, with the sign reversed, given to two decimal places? -0.88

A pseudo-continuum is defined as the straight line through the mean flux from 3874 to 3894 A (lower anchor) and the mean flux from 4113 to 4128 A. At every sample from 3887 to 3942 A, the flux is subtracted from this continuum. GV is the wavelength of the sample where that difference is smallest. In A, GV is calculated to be 3889.27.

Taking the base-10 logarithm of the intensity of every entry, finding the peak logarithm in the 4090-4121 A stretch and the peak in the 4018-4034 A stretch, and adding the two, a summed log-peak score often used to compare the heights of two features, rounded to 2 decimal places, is 2.97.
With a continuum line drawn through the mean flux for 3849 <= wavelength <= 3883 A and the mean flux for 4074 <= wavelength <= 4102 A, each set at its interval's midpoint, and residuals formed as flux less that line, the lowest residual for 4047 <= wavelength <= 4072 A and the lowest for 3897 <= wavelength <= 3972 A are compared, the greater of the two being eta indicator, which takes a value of -4.3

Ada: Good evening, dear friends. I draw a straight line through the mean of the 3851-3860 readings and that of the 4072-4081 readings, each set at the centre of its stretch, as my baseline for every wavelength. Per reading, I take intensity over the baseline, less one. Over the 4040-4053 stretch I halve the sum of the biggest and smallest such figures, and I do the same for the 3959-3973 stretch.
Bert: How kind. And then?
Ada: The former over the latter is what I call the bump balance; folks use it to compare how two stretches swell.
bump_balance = 2.5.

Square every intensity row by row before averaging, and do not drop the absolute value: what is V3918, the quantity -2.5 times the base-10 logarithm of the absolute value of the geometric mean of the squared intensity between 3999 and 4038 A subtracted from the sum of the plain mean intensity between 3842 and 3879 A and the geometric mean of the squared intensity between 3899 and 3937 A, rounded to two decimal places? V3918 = -3.57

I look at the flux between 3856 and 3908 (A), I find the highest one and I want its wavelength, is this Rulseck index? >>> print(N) 3869.62 A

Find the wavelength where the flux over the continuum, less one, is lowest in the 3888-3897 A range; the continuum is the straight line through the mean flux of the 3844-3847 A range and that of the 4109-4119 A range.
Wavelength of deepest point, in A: 3891.06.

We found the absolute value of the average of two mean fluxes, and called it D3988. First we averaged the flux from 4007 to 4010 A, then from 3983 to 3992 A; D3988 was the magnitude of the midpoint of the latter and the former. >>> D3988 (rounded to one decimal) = 21.3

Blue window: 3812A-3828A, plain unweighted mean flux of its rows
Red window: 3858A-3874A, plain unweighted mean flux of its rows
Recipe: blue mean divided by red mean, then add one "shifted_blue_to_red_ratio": 1.76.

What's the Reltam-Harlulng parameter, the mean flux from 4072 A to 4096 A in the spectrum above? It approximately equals 23.4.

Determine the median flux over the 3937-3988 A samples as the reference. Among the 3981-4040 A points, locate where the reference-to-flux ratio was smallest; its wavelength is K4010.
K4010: 4029.66 A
